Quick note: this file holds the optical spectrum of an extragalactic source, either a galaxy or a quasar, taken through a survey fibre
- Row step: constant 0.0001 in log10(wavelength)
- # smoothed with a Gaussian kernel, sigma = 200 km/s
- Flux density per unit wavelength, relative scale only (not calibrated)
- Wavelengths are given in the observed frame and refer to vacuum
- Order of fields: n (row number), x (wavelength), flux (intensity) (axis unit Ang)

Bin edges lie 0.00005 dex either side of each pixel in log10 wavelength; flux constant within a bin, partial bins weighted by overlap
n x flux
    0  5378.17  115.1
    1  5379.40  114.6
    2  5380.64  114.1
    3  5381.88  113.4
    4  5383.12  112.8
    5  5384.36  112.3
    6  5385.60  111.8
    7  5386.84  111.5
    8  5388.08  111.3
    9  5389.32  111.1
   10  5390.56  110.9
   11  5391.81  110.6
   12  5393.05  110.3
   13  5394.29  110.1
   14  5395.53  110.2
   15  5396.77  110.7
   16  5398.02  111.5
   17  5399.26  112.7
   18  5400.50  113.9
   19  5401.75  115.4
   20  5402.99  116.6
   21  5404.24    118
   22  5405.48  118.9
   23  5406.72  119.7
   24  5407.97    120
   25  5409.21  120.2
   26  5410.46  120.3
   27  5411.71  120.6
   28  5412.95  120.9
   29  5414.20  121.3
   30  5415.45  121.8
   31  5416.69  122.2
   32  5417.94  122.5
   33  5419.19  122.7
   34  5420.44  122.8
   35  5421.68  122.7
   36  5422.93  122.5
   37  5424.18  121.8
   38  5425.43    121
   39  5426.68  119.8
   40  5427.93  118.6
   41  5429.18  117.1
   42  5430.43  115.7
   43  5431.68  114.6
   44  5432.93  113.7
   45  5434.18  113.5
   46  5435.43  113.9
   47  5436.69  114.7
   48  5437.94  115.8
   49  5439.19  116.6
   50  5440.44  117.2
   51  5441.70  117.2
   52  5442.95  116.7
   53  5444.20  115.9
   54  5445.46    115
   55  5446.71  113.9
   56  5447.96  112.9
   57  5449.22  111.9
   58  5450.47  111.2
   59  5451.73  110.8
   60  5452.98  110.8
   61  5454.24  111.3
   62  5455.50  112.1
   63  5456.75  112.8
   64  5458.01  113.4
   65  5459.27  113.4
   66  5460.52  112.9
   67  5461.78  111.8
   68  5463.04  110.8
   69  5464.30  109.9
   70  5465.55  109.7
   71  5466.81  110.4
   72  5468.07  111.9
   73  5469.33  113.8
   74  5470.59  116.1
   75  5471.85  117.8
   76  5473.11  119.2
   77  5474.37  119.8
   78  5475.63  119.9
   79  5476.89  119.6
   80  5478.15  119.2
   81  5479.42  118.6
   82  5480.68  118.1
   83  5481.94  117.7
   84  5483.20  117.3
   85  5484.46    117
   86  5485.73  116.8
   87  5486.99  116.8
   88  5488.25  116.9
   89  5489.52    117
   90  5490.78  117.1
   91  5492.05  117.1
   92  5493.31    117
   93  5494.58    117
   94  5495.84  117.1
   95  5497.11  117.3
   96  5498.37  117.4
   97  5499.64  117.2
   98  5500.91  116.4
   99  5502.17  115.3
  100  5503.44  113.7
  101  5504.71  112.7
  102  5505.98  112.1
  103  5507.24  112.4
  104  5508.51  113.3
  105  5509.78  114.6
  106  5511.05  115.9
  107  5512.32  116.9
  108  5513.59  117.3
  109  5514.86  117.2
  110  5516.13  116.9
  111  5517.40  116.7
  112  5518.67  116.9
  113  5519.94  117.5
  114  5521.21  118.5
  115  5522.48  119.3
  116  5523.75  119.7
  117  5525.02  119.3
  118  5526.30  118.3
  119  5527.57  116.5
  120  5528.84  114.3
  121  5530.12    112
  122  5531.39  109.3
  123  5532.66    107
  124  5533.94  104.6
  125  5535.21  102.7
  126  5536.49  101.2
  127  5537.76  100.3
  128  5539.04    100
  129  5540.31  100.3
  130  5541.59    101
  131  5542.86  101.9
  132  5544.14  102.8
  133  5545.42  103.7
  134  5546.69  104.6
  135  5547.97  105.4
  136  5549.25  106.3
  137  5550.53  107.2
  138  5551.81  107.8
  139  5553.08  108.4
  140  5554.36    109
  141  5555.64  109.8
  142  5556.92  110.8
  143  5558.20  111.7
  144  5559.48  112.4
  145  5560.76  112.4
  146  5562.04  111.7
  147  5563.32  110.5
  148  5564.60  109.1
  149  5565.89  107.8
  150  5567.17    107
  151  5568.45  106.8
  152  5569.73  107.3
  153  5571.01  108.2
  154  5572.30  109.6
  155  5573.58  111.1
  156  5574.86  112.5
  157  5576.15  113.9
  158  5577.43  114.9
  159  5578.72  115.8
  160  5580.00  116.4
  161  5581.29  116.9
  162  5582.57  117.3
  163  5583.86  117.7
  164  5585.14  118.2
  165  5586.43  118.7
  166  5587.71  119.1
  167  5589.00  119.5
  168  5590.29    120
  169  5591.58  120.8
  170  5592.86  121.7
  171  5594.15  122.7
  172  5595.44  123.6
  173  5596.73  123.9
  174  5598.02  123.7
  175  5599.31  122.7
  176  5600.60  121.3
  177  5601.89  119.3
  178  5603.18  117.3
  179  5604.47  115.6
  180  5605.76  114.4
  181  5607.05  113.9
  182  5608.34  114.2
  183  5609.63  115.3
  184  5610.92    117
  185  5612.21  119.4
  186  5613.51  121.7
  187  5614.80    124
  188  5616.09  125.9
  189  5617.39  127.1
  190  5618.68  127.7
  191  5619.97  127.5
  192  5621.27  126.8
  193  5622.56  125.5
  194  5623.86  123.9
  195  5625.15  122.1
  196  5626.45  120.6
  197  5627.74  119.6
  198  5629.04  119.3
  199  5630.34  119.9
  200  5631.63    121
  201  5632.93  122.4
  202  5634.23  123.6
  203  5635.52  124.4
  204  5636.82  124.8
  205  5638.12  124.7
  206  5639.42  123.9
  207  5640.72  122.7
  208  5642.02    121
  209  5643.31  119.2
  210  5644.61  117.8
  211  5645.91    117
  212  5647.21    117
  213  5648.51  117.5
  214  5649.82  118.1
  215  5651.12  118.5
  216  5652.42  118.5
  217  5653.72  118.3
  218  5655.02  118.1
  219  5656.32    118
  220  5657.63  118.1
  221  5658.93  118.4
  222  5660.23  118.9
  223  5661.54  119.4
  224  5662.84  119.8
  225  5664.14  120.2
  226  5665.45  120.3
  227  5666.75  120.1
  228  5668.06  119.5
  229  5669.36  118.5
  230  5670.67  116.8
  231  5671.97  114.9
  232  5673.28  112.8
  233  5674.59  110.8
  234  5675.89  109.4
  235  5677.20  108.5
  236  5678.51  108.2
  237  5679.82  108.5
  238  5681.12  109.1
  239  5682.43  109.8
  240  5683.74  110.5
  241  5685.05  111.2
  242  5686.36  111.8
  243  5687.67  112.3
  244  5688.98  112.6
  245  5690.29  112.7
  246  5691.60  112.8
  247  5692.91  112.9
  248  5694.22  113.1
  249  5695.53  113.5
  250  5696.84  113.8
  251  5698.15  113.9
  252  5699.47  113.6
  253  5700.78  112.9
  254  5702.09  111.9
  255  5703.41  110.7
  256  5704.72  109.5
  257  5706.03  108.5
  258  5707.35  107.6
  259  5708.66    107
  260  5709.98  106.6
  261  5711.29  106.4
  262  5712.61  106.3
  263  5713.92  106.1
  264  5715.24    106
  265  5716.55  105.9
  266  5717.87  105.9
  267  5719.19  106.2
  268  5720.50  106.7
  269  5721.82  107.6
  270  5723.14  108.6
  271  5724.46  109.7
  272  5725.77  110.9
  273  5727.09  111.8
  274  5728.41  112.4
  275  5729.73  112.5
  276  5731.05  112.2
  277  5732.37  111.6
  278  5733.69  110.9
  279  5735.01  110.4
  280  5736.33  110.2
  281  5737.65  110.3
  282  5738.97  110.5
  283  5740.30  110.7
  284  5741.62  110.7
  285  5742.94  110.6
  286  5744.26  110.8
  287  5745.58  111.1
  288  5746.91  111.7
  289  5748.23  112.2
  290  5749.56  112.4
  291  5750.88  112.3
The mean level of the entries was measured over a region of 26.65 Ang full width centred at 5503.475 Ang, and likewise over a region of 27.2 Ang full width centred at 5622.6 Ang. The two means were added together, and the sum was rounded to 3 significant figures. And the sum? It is 238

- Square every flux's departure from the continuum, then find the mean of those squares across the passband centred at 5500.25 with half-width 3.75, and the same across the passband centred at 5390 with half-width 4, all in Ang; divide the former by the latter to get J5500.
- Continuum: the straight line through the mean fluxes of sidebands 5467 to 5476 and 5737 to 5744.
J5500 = 0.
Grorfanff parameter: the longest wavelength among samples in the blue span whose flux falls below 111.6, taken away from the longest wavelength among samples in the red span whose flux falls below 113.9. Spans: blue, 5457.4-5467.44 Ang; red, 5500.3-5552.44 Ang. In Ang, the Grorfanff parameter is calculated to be 85.0 Ang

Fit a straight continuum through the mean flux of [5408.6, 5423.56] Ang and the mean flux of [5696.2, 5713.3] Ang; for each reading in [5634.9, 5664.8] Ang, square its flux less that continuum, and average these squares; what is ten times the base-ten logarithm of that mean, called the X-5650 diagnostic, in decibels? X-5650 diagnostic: 18.0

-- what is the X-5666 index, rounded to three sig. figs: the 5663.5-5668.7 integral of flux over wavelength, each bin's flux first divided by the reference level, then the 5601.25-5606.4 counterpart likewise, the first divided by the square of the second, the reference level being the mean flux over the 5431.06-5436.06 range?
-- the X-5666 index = 0.197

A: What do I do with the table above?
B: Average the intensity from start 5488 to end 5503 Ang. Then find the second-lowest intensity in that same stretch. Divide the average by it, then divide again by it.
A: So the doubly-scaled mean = 0.0086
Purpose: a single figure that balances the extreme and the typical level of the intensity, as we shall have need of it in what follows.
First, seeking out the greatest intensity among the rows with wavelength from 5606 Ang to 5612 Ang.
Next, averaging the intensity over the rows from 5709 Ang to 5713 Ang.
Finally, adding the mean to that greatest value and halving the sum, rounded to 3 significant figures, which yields 112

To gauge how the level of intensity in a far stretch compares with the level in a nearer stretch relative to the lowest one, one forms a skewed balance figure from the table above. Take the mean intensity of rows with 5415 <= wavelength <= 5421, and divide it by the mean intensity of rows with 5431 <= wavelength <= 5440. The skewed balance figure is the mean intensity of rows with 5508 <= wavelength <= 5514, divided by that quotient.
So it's 108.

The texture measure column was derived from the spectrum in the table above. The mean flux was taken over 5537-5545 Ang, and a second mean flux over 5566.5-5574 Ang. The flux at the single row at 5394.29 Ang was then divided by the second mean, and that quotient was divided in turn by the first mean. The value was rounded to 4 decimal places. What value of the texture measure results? 0.0101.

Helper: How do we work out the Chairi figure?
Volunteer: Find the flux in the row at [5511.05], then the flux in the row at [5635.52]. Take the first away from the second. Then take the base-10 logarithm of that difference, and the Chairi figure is 0.93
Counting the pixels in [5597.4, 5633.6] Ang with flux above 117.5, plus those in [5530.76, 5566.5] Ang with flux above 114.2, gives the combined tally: 21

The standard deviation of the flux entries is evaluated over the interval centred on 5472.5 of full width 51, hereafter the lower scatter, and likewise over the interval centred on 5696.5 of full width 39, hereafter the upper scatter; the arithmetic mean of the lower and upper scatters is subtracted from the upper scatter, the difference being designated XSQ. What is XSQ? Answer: -0.27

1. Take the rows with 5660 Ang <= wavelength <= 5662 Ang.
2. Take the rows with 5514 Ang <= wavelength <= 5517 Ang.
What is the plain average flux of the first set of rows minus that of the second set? 2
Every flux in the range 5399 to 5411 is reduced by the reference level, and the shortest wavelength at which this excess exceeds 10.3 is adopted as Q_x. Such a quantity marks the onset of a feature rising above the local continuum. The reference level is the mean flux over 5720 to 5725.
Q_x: 5405.48 Ang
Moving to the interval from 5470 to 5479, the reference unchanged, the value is 5473.11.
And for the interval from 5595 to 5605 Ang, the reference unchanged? 5595.44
